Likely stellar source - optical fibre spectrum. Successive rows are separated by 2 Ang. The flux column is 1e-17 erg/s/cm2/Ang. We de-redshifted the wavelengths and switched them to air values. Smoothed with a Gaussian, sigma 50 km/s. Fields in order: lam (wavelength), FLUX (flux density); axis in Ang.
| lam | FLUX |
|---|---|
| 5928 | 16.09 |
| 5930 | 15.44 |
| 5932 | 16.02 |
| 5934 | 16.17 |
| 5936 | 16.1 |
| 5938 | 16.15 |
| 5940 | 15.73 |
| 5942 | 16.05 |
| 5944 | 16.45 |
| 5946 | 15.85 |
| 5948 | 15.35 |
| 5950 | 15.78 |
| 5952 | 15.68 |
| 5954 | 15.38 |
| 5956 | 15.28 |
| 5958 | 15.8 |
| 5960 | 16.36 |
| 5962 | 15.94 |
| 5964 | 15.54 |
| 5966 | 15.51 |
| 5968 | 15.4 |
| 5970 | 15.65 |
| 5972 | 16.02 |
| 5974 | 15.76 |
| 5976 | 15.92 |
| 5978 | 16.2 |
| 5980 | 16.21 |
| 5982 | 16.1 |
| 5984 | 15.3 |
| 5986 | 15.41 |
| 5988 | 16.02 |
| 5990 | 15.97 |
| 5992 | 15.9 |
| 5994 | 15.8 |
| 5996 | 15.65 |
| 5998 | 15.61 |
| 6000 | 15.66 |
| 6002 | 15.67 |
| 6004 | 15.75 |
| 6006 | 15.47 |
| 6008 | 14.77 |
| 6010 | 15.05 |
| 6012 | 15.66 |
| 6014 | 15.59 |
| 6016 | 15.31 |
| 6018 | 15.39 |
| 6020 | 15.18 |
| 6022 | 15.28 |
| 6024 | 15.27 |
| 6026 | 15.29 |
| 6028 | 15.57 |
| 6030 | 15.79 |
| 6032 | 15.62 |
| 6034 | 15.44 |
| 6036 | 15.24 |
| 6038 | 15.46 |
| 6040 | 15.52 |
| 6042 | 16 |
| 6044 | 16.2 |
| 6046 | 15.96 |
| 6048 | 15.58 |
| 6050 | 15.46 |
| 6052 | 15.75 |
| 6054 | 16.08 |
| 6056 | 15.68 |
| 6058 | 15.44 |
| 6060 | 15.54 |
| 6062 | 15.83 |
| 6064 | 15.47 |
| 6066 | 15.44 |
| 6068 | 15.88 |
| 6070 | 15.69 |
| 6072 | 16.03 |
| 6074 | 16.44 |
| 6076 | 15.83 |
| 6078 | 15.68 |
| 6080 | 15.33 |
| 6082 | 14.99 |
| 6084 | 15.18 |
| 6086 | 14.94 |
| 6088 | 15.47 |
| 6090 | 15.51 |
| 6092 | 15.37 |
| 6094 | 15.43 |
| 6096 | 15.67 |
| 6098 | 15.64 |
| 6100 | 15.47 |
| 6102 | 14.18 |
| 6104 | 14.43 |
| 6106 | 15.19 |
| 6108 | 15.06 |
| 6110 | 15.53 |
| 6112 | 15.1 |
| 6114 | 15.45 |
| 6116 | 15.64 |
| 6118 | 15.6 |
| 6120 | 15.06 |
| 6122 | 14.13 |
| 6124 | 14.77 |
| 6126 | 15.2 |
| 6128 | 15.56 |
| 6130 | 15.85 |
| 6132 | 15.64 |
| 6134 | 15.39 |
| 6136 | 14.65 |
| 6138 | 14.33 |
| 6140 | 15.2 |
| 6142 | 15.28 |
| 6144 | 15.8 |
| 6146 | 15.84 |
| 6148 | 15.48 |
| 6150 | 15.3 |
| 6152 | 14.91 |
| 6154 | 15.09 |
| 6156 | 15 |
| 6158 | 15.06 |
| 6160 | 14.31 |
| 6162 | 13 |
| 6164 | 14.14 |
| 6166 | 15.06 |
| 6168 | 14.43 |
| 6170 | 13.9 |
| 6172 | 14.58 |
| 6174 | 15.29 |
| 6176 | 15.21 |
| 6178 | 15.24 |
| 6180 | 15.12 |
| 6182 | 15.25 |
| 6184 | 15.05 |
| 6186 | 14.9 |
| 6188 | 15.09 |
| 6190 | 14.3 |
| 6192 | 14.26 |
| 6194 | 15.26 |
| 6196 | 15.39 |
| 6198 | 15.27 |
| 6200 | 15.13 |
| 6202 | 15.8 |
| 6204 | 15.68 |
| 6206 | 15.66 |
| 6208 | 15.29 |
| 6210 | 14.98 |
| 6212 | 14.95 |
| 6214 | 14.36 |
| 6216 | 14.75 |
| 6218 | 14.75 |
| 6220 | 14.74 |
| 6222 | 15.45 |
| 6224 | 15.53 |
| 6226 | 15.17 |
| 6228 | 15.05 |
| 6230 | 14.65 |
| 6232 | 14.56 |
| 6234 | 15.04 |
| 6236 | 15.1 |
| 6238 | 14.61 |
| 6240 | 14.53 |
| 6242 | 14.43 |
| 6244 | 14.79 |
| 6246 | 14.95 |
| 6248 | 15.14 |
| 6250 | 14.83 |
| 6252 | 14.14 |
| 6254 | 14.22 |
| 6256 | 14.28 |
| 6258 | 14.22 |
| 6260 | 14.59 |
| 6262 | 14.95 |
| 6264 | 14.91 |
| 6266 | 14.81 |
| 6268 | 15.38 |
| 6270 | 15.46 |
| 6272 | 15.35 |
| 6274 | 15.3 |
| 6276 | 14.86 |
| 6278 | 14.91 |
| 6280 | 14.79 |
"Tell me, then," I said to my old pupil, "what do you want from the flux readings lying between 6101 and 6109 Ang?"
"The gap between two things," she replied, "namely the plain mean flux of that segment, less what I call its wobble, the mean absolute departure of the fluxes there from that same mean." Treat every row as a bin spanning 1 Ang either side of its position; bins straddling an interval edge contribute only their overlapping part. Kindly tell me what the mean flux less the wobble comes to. 14.3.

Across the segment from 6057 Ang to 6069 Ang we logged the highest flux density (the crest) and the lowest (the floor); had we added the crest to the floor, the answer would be 31.3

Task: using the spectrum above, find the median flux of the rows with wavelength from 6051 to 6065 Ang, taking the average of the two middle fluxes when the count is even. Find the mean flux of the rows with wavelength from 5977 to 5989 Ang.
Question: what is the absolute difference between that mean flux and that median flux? 0.2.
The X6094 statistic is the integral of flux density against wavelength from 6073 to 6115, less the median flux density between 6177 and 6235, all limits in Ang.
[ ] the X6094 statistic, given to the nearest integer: 629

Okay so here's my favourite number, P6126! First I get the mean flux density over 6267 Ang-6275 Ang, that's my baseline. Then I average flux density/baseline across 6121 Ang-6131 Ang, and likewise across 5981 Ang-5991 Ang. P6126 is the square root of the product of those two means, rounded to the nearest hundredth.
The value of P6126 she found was 1.00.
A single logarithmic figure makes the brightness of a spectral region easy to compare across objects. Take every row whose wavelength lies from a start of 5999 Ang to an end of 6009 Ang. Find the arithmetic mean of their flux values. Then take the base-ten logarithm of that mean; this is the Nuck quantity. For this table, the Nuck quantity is 1.19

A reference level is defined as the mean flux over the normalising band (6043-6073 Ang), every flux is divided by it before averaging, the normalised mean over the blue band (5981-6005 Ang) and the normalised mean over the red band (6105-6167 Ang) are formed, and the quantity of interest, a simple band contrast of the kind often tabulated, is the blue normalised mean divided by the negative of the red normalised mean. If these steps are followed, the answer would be -1.04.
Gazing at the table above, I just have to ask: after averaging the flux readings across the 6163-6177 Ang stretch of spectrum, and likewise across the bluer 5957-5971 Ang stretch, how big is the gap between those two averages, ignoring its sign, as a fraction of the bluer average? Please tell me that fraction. 0.07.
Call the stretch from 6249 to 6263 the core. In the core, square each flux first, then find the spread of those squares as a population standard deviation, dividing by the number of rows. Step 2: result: 8.8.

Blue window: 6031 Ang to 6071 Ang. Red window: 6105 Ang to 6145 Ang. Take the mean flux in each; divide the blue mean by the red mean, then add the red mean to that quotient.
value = 16.3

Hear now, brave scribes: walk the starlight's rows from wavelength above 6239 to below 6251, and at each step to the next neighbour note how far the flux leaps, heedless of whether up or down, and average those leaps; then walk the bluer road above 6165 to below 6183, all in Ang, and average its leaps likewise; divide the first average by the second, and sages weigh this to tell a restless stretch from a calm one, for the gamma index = 0.6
